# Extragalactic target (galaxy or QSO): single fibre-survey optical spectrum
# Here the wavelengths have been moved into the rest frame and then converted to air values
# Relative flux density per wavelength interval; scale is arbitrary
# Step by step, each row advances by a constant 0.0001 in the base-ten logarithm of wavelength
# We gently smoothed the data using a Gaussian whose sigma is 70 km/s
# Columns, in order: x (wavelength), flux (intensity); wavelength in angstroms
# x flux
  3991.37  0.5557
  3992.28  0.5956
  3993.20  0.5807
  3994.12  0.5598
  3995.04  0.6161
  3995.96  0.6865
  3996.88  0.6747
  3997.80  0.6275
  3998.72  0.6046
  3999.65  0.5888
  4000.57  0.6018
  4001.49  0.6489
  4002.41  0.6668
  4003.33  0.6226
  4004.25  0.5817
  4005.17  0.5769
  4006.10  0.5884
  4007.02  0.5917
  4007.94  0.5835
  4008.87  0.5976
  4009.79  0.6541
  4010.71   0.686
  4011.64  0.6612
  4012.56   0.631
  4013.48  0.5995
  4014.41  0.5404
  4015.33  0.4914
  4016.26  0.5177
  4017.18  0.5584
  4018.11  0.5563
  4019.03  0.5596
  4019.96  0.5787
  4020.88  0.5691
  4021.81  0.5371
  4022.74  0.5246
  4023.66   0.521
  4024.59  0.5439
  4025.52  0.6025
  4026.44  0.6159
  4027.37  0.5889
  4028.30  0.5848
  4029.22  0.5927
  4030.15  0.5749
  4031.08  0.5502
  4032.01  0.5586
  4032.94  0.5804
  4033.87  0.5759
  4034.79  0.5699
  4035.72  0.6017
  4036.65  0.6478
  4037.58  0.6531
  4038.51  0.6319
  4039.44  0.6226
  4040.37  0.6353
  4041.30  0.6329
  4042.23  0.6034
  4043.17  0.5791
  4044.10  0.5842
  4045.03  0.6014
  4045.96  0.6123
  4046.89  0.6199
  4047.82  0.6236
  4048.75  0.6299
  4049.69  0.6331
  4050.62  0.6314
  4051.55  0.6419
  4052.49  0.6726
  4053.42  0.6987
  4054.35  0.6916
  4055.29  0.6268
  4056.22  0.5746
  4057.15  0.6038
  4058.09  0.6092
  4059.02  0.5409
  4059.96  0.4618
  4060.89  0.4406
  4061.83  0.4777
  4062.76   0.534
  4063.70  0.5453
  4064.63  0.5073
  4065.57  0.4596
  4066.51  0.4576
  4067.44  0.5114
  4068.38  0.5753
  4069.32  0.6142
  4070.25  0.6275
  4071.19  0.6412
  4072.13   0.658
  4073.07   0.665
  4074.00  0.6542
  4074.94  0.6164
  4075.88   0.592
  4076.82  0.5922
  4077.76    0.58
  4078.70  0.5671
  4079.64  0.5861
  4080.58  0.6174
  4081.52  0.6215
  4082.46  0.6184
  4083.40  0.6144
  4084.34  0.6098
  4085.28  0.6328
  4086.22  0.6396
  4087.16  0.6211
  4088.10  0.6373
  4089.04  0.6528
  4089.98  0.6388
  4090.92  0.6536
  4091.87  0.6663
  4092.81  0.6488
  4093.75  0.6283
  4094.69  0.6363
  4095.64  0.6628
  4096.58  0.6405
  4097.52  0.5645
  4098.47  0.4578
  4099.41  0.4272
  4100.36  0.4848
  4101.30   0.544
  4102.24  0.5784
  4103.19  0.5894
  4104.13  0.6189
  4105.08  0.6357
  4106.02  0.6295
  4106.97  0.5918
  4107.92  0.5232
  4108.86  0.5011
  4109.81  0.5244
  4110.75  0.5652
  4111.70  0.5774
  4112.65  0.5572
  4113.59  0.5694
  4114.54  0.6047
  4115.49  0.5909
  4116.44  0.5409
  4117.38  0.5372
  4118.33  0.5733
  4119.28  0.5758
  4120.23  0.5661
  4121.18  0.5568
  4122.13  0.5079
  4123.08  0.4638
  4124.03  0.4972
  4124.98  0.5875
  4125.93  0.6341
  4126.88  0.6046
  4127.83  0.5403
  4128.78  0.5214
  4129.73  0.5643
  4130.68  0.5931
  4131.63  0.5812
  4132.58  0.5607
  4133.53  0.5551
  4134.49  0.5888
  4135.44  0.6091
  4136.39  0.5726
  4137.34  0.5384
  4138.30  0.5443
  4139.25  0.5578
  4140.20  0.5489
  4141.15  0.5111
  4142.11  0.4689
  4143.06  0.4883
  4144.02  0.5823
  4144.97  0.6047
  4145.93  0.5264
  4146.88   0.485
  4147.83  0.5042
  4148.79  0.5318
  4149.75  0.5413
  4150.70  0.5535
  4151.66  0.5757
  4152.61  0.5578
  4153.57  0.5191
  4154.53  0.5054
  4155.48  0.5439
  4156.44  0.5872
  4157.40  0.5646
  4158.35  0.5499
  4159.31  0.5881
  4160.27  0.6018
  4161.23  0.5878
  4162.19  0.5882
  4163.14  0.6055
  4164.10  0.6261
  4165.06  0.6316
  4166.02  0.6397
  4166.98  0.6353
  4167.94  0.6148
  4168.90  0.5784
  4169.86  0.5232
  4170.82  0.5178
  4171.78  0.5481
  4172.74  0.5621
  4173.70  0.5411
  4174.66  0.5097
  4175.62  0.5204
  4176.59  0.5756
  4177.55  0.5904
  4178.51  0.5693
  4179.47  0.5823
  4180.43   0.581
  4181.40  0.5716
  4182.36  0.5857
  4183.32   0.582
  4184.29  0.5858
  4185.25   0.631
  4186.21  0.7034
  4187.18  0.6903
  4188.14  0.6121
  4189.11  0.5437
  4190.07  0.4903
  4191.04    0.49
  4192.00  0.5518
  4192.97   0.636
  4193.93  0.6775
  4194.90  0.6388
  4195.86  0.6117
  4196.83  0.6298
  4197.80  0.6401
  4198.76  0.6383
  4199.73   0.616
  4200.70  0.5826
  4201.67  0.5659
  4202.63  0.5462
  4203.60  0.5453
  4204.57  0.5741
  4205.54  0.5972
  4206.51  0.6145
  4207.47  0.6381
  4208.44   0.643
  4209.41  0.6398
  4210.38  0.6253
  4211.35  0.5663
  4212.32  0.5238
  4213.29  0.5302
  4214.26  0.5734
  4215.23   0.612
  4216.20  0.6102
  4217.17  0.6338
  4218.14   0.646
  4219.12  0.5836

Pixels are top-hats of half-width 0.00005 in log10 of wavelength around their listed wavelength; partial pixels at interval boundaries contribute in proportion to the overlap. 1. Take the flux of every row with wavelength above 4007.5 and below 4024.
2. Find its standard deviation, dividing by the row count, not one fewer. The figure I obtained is 0.052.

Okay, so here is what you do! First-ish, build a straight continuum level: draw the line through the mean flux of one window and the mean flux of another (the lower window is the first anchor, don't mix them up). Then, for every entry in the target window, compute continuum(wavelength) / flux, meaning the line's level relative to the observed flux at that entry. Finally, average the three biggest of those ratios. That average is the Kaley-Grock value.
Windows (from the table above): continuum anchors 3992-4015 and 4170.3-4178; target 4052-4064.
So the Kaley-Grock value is 1.29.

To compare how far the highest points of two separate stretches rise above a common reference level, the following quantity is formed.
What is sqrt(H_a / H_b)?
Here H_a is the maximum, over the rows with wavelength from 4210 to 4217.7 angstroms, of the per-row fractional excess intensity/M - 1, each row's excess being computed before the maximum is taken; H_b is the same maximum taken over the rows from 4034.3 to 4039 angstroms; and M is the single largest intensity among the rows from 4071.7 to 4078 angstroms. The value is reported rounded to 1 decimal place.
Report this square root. 1.6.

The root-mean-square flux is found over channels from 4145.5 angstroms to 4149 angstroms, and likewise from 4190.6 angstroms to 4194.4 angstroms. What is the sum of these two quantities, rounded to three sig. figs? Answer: 1.11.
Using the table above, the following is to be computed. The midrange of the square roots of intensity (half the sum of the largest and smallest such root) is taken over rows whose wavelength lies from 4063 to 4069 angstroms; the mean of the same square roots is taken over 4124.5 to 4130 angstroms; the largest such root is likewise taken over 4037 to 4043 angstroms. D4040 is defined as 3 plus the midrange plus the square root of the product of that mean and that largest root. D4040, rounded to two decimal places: 4.50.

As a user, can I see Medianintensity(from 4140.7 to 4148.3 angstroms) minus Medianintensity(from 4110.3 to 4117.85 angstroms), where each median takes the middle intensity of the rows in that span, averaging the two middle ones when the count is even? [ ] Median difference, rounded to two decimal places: -0.06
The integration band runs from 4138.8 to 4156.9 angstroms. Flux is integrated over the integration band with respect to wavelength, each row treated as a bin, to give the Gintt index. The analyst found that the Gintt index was 9.7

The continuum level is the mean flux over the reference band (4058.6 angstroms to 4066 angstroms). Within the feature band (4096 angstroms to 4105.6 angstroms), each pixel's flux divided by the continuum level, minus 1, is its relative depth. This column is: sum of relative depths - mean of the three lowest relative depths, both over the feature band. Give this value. 1.3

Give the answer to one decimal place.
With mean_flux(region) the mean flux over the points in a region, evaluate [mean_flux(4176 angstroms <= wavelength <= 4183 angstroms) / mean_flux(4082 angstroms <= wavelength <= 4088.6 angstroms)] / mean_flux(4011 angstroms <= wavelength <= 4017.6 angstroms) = 1.6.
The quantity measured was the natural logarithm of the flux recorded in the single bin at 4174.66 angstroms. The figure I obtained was -0.67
